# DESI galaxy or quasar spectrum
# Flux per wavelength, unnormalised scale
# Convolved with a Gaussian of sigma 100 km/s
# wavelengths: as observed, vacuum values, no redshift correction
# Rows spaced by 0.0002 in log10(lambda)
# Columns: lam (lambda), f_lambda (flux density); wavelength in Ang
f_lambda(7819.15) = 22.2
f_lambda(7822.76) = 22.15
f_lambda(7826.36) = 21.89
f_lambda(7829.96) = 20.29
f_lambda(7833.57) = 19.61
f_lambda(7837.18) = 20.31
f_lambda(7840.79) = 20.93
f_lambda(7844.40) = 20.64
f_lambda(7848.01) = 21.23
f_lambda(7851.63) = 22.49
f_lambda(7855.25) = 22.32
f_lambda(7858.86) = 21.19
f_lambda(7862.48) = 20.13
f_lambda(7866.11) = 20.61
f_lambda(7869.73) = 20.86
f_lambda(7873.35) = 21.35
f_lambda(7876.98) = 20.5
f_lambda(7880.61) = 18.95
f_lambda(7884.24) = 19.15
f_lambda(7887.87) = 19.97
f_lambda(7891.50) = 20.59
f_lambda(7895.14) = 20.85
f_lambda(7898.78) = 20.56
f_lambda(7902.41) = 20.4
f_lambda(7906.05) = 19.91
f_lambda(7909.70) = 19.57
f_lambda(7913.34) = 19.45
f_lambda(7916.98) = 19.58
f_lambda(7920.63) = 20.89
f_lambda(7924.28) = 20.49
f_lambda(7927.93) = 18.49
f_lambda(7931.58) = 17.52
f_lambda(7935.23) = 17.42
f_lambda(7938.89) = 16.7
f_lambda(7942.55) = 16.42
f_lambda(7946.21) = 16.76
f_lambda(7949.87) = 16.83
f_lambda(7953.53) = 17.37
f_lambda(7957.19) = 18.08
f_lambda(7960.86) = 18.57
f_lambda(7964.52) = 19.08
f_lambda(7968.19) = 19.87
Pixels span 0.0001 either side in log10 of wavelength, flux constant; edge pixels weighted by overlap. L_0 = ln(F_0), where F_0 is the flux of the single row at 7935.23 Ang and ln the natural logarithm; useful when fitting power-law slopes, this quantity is 2.86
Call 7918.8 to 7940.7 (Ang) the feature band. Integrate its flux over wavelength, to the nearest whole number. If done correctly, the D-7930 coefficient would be 407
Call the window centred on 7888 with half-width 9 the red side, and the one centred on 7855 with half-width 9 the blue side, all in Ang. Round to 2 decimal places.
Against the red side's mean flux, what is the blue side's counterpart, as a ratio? 1.08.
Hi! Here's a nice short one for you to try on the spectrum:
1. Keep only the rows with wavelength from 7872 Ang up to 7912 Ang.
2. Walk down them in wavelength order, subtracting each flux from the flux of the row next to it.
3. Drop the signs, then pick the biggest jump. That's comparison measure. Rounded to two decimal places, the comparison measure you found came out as 1.55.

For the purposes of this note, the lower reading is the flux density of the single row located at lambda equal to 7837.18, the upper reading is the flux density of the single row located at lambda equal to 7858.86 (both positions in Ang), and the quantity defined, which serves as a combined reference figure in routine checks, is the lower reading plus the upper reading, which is 41.5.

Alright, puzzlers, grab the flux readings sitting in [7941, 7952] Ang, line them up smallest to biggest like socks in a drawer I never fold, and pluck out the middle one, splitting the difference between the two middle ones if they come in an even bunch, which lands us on 16.8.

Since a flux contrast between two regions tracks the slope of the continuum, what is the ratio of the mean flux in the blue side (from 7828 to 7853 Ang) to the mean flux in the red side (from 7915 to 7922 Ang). 1.03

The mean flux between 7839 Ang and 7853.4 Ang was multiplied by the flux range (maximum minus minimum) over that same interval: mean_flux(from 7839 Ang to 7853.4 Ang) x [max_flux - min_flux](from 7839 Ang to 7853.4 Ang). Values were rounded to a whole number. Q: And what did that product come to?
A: 39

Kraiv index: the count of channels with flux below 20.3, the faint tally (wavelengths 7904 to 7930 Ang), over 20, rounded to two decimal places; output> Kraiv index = 0.25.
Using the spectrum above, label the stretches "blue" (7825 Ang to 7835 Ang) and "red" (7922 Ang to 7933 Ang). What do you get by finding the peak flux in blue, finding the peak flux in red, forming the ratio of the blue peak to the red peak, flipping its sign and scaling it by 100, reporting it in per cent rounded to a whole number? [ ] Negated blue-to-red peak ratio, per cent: -107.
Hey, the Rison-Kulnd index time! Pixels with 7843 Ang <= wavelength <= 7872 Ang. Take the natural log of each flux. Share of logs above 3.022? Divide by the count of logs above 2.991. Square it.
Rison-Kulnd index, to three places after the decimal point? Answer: 0.012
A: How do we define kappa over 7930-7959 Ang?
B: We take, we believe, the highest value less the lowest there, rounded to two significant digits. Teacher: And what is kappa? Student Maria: 1.7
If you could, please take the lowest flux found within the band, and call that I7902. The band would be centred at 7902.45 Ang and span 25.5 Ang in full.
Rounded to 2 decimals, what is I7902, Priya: 19.45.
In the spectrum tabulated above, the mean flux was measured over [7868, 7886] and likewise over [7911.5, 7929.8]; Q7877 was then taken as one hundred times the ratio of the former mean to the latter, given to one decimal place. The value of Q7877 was 101.9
